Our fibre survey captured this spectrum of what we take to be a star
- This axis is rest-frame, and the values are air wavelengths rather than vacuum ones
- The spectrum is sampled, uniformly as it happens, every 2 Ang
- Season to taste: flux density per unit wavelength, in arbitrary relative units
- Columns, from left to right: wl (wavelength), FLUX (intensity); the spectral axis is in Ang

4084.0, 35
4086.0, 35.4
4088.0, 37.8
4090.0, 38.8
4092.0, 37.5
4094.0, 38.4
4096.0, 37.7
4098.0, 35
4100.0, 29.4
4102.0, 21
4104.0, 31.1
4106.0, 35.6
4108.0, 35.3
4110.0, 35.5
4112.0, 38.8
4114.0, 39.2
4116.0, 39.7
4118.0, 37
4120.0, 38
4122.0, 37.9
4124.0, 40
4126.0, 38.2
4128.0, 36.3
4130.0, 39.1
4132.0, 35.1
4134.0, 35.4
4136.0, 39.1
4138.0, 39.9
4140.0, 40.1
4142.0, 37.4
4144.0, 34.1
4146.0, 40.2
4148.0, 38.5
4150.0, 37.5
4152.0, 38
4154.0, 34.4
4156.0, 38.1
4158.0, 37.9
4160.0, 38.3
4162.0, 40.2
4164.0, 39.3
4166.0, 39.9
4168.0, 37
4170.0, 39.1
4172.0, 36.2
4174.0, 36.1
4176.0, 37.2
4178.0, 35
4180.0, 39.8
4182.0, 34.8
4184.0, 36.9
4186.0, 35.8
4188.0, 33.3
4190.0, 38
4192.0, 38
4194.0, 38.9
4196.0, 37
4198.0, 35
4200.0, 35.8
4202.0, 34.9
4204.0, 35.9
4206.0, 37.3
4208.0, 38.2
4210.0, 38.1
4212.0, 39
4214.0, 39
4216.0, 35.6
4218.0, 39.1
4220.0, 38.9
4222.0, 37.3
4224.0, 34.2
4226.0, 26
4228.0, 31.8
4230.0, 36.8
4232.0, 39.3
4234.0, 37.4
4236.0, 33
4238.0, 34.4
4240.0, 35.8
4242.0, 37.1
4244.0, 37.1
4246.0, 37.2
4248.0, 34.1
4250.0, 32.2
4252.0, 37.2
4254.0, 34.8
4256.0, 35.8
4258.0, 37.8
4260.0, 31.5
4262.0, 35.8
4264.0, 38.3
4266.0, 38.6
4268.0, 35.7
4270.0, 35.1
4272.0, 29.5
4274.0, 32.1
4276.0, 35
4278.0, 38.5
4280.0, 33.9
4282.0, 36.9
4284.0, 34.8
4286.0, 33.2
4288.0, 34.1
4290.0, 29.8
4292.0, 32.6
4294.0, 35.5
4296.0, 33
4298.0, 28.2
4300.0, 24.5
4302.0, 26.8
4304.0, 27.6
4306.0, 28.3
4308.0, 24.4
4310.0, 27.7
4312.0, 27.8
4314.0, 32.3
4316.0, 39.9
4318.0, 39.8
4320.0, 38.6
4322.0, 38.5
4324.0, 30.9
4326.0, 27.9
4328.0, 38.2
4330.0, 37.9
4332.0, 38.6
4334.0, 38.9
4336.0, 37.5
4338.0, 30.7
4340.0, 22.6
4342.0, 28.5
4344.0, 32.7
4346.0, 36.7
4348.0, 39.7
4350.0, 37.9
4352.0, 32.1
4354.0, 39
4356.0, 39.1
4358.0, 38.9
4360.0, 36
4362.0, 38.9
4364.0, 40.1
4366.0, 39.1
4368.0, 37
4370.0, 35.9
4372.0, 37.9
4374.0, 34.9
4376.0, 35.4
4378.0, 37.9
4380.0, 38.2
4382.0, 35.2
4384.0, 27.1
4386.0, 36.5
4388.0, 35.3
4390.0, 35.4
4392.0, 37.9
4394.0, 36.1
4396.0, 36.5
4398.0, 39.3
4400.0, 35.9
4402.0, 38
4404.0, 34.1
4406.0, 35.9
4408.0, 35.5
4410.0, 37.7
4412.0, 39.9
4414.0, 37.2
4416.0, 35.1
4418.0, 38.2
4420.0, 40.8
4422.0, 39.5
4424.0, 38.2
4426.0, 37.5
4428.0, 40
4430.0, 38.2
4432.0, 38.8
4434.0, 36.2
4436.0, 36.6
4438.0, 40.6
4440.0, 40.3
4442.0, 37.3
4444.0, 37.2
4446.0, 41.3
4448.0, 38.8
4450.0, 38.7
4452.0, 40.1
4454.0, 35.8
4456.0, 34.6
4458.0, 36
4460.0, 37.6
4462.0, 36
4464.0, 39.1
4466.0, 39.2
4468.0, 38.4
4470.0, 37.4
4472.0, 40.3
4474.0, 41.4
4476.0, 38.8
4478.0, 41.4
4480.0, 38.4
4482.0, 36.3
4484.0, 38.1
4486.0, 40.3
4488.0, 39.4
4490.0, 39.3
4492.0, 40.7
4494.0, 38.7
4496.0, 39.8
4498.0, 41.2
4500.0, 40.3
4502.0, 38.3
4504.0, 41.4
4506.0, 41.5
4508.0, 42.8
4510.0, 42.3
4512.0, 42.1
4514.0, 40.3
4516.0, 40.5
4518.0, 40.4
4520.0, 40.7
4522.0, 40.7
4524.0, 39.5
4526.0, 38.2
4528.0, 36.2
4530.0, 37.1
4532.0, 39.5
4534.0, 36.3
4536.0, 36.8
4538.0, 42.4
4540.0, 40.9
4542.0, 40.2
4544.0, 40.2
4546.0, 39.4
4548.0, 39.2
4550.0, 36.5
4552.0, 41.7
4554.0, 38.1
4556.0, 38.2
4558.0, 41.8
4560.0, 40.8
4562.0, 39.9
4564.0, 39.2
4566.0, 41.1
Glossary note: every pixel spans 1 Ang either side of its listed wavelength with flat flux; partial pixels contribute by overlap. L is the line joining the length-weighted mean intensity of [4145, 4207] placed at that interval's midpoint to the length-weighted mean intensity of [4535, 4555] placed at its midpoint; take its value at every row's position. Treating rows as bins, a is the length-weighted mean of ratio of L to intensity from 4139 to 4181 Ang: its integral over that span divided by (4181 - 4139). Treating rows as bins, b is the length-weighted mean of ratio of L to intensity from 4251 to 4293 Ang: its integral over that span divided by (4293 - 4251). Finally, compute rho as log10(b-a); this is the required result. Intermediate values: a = 0.98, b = 1.09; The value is -0.96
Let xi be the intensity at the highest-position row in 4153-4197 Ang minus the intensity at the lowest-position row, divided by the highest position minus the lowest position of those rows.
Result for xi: 0.062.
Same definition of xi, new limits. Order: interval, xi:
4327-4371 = -0.055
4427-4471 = -0.062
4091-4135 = -0.050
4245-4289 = -0.074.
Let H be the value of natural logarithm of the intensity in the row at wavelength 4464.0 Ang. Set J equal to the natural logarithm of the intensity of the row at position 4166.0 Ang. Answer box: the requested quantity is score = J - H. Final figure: 0.02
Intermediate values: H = 3.67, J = 3.69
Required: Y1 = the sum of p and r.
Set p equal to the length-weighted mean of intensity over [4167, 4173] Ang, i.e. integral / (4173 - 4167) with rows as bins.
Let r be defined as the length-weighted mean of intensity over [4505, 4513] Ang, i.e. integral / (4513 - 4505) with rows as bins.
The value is 80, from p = 37.4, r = 42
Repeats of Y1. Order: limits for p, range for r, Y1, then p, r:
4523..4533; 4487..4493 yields 78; 38.1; 40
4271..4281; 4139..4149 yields 72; 33.8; 38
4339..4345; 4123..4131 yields 66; 27.9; 38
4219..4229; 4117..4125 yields 72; 33.6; 38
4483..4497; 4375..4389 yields 75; 39.5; 35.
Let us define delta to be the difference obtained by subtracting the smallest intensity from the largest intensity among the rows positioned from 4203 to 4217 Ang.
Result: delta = 3.4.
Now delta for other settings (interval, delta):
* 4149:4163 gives 5.8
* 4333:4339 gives 8.2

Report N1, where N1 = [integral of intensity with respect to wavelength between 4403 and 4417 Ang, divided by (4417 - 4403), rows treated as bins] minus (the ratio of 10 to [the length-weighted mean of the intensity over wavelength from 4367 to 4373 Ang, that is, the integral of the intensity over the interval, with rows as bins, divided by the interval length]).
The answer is 36.2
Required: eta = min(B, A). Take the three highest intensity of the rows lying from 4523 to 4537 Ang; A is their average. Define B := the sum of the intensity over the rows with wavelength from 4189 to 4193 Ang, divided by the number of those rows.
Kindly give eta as 38.0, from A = 39.1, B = 38.0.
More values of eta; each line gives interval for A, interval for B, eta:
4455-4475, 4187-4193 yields 36.4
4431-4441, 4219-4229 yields 33.6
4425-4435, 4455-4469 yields 37.3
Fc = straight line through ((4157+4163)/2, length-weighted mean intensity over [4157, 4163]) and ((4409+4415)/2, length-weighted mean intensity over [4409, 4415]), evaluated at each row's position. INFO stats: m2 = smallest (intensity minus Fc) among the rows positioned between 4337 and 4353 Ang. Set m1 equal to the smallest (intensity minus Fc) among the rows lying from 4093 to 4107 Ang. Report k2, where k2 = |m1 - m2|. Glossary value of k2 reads 2.1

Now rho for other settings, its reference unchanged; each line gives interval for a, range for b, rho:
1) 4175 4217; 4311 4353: -0.95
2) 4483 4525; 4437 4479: -1.40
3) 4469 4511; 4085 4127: -1.24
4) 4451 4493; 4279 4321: -0.70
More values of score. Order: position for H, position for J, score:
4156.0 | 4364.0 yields 0.05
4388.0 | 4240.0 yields 0.01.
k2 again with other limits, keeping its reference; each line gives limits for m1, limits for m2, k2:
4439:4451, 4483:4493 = 1.0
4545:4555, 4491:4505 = 1.7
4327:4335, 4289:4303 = 13.5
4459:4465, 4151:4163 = 2.3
